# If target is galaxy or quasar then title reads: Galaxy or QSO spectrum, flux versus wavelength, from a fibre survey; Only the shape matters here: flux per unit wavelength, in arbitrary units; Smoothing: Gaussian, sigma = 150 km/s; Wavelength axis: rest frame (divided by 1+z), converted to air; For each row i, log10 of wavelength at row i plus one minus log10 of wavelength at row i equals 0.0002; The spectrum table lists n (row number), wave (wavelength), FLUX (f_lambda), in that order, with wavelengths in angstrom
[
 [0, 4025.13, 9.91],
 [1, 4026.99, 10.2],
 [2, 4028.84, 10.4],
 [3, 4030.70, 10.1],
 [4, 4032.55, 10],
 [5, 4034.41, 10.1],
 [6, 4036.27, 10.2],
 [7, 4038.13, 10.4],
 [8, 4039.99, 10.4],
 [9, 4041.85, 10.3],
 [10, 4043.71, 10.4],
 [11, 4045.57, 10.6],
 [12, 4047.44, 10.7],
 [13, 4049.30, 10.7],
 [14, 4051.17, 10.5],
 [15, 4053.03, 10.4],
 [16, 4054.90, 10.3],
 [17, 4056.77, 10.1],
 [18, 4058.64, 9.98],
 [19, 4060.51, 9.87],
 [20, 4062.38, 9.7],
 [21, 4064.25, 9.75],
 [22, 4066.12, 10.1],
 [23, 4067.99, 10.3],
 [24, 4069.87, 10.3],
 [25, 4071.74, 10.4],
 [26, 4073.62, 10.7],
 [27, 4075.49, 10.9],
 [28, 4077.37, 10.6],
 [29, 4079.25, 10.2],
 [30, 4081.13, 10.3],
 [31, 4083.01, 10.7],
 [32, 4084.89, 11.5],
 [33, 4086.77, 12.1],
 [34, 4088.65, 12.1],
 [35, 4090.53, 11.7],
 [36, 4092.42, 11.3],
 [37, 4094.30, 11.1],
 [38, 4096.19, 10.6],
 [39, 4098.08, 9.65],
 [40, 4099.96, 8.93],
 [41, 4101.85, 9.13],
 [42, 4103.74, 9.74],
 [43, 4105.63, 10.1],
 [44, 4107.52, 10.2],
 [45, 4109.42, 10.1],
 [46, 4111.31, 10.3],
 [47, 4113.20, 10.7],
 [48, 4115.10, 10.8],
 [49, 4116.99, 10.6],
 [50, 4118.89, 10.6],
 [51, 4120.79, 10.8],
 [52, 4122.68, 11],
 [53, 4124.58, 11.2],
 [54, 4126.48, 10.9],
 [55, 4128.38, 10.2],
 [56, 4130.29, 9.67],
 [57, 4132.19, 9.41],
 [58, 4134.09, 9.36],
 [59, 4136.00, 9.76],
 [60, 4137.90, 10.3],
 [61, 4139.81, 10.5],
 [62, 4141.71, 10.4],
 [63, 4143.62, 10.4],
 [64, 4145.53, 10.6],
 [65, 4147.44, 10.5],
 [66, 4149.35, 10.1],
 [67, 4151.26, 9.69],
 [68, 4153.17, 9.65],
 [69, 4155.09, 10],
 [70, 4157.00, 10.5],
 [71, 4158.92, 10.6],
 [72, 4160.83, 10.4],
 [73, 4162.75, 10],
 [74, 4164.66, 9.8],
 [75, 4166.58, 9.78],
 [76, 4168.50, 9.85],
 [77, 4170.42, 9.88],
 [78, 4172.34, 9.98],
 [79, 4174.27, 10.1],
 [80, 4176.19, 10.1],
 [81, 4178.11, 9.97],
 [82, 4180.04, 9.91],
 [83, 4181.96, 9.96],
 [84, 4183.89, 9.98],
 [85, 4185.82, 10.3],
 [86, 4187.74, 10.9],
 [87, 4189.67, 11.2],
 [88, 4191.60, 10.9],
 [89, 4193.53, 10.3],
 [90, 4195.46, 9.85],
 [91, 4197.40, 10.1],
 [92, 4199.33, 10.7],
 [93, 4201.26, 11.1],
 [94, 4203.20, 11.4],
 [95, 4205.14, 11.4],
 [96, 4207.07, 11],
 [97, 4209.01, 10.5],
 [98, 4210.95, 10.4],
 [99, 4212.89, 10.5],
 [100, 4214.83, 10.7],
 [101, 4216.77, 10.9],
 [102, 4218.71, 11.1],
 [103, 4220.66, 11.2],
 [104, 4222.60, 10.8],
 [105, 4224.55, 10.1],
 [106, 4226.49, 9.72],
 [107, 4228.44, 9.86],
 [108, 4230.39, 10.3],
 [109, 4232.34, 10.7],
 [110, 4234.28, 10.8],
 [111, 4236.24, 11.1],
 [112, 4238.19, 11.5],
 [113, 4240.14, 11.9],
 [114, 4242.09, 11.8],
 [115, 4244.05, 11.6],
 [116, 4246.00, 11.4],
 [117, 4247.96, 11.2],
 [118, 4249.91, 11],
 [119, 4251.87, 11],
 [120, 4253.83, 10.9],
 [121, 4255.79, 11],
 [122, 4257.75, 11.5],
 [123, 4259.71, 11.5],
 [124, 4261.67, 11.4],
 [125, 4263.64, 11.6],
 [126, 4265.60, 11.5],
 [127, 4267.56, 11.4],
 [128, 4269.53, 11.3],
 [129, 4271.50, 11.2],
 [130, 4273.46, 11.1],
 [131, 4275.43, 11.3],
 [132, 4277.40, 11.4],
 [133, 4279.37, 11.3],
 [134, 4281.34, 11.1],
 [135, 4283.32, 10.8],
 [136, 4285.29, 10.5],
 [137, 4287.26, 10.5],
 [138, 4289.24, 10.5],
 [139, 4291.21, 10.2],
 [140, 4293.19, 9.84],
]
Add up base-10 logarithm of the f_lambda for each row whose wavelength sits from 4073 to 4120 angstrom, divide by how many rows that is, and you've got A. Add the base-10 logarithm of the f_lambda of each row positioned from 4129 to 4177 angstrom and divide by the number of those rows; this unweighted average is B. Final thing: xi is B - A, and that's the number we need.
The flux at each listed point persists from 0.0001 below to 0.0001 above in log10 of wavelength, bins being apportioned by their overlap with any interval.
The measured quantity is -0.022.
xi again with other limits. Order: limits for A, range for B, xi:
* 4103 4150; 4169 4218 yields 0.006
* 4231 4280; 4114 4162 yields -0.040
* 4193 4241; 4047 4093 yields -0.005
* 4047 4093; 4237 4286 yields 0.028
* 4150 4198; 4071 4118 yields 0.017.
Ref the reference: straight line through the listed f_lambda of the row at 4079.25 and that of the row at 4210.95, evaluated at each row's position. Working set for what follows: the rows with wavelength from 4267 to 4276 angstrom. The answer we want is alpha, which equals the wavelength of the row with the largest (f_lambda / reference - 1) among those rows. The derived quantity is 4267.56 angstrom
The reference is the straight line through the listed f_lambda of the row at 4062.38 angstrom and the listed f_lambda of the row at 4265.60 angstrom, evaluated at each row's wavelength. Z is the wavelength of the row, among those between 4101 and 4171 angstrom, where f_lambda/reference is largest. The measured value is 4124.58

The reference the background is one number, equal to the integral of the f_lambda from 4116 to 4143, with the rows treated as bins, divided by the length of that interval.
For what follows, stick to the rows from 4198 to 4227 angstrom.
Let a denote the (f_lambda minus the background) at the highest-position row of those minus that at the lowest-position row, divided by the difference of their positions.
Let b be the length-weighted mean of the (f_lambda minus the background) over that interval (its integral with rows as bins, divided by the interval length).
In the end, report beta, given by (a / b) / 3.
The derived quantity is -0.028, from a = -0.036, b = 0.4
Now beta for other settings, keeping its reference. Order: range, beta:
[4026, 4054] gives 0.123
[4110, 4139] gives 0.000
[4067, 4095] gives 0.017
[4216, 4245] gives 0.015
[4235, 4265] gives 0.006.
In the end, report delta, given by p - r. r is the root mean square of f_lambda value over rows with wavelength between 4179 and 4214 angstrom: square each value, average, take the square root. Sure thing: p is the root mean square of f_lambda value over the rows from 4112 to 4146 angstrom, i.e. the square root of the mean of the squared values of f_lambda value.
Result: -0.18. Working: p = 10.41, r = 10.6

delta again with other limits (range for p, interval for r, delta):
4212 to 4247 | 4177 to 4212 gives 0.34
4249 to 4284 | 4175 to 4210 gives 0.70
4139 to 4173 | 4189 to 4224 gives -0.64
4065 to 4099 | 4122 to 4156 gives 0.61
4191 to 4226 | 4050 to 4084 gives 0.44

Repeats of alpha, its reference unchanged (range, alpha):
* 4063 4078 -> 4075.49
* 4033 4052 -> 4047.44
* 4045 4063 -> 4047.44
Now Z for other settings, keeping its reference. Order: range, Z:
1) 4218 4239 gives 4238.19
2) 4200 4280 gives 4240.14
